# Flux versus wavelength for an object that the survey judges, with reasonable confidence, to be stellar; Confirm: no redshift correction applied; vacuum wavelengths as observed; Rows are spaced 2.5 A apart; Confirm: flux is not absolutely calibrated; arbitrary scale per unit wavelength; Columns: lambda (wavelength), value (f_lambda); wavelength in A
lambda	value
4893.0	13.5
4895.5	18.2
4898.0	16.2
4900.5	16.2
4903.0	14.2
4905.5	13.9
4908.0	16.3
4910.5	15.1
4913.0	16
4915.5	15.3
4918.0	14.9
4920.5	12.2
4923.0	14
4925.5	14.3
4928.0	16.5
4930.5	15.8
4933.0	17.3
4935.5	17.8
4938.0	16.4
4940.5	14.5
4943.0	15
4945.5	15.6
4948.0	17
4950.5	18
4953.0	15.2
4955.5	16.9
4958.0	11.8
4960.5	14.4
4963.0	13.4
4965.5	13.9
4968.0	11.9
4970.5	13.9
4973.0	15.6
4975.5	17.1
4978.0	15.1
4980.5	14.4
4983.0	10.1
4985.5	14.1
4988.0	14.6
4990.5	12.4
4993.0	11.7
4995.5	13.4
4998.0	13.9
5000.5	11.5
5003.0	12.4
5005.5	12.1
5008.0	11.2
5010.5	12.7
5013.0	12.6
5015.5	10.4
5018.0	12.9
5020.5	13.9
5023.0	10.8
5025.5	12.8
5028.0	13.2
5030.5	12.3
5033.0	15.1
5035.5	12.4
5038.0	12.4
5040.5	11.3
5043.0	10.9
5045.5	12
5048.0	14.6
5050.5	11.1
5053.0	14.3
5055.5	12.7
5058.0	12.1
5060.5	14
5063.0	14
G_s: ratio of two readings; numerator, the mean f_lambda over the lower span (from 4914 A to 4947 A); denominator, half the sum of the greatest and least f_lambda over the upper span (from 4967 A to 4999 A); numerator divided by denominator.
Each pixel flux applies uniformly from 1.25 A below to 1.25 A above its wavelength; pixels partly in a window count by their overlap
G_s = 1.13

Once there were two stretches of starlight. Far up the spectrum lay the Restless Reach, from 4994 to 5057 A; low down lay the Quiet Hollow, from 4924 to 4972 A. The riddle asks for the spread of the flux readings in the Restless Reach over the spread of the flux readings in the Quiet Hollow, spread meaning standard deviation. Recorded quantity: 0.68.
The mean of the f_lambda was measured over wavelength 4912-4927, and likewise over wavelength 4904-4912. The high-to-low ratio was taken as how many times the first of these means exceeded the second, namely 0.96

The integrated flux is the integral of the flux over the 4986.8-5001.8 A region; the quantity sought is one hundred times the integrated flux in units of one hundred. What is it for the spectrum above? 194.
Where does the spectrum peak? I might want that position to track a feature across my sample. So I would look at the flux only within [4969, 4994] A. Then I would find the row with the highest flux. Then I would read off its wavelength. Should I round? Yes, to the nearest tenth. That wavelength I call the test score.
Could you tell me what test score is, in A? 4975.5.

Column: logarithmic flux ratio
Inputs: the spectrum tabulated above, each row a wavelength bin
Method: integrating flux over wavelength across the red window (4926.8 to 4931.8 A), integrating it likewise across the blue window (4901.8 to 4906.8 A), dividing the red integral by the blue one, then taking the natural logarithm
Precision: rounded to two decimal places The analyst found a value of 0.14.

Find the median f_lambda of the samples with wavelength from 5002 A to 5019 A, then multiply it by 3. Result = 37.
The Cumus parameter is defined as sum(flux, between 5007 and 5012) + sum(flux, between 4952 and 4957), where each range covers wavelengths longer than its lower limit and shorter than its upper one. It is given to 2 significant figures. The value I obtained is 56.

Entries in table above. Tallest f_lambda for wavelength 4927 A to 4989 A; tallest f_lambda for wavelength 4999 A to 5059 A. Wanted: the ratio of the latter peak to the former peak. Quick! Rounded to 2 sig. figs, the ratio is 0.84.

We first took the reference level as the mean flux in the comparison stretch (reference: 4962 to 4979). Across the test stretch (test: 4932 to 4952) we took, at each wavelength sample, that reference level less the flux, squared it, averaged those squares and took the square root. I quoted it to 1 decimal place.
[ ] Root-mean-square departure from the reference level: 2.4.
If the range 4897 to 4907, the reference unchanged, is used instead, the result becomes 1.3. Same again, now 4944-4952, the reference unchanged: 2.6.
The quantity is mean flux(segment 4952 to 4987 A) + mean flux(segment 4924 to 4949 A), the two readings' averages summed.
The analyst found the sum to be 30.1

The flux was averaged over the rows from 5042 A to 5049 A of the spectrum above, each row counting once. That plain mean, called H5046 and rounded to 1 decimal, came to 12.5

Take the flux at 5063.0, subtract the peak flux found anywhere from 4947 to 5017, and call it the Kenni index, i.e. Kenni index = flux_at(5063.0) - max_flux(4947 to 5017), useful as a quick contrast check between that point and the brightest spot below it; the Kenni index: -4.0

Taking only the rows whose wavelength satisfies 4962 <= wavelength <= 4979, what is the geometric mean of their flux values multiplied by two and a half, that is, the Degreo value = 36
